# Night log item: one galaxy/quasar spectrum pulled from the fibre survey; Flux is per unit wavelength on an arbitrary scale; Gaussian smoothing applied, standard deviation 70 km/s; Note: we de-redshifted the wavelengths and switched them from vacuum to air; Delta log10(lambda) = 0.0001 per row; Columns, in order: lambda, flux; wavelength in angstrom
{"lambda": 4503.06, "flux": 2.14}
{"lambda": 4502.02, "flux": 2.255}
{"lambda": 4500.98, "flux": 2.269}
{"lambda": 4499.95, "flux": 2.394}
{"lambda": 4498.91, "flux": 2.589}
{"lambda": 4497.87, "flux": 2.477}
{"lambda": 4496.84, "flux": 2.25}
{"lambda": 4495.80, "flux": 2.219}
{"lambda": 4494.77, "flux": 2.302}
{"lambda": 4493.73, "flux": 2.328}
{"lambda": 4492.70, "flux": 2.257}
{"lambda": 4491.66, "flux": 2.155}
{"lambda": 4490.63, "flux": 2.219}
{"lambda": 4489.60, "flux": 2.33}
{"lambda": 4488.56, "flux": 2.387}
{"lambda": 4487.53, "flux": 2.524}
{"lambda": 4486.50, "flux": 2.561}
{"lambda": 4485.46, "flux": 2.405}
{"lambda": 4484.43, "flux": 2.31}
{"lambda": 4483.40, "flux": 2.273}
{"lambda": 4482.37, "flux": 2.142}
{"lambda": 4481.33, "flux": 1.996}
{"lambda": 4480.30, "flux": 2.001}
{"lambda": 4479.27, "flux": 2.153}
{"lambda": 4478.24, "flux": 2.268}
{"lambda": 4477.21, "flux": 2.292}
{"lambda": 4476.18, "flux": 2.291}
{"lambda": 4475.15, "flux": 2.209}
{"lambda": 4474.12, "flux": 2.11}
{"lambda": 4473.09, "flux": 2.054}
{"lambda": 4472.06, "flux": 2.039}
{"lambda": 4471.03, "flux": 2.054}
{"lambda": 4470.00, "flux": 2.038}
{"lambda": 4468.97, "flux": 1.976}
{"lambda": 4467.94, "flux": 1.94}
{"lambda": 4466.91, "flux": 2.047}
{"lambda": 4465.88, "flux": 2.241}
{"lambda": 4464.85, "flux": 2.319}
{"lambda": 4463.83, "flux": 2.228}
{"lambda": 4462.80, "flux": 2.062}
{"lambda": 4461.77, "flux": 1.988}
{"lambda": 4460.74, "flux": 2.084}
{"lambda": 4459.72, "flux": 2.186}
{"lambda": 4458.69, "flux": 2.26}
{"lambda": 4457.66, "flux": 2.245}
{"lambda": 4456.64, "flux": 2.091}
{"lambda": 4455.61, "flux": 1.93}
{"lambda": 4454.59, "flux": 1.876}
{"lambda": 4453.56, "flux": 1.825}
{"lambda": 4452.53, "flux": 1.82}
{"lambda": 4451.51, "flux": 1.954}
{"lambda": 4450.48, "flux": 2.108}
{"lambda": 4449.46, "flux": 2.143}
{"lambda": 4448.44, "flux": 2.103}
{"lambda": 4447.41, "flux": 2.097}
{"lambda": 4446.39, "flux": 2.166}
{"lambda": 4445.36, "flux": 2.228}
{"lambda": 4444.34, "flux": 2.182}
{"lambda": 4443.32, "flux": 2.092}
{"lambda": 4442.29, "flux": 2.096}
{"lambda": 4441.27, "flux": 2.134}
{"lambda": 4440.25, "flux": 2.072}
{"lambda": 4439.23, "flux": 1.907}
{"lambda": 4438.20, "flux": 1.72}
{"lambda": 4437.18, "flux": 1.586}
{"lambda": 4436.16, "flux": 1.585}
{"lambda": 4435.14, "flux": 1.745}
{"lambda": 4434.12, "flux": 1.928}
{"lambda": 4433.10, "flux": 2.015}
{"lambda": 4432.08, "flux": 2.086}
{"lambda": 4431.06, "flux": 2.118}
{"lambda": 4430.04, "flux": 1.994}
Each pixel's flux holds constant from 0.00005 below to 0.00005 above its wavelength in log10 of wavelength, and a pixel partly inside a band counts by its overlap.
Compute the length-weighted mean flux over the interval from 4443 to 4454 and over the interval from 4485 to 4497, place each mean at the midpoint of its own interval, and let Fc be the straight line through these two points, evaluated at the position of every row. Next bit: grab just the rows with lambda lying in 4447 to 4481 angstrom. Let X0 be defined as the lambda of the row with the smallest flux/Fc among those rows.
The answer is 4453.56 angstrom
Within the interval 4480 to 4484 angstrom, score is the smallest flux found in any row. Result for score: 1.996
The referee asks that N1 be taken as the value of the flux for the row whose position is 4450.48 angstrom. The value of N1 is 2.108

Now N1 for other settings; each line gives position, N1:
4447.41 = 2.097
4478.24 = 2.268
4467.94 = 1.94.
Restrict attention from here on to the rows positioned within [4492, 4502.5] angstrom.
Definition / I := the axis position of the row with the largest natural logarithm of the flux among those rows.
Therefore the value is 4498.91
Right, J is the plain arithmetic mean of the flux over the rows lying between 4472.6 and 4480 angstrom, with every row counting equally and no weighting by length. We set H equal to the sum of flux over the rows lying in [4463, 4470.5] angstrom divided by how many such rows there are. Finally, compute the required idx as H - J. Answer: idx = -0.08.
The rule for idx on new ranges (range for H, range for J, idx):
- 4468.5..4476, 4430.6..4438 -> 0.20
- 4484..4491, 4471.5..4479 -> 0.21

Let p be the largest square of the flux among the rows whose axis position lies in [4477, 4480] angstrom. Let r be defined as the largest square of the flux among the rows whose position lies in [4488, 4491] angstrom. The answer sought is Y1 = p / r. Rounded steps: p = 5.3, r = 5.7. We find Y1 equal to 0.92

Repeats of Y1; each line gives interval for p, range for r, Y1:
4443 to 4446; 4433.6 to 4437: 1.34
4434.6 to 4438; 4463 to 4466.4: 0.57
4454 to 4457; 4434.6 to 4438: 1.44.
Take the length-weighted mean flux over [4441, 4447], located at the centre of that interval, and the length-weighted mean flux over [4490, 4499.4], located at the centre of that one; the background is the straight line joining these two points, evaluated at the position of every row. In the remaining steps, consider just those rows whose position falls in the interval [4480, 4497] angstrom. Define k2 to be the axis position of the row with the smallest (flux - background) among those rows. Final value 4481.33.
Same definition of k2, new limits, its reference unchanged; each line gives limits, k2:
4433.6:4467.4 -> 4437.18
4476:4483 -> 4481.33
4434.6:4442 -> 4437.18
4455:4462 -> 4455.61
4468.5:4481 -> 4480.30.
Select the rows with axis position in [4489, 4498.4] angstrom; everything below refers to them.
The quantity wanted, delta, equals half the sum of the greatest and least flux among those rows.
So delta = 2.32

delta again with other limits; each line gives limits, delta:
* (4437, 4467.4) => 1.95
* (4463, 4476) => 2.13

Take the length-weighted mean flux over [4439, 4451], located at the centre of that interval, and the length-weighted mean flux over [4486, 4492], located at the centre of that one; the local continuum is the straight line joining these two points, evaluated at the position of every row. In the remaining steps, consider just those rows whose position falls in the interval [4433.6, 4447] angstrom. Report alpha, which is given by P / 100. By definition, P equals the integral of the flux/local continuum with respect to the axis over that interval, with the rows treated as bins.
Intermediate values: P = 12.6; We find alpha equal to 0.126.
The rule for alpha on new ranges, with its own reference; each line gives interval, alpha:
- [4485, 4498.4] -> 0.131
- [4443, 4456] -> 0.124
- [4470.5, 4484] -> 0.126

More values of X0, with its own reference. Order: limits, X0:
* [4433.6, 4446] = 4437.18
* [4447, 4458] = 4453.56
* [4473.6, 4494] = 4481.33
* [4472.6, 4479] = 4473.09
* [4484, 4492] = 4491.66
